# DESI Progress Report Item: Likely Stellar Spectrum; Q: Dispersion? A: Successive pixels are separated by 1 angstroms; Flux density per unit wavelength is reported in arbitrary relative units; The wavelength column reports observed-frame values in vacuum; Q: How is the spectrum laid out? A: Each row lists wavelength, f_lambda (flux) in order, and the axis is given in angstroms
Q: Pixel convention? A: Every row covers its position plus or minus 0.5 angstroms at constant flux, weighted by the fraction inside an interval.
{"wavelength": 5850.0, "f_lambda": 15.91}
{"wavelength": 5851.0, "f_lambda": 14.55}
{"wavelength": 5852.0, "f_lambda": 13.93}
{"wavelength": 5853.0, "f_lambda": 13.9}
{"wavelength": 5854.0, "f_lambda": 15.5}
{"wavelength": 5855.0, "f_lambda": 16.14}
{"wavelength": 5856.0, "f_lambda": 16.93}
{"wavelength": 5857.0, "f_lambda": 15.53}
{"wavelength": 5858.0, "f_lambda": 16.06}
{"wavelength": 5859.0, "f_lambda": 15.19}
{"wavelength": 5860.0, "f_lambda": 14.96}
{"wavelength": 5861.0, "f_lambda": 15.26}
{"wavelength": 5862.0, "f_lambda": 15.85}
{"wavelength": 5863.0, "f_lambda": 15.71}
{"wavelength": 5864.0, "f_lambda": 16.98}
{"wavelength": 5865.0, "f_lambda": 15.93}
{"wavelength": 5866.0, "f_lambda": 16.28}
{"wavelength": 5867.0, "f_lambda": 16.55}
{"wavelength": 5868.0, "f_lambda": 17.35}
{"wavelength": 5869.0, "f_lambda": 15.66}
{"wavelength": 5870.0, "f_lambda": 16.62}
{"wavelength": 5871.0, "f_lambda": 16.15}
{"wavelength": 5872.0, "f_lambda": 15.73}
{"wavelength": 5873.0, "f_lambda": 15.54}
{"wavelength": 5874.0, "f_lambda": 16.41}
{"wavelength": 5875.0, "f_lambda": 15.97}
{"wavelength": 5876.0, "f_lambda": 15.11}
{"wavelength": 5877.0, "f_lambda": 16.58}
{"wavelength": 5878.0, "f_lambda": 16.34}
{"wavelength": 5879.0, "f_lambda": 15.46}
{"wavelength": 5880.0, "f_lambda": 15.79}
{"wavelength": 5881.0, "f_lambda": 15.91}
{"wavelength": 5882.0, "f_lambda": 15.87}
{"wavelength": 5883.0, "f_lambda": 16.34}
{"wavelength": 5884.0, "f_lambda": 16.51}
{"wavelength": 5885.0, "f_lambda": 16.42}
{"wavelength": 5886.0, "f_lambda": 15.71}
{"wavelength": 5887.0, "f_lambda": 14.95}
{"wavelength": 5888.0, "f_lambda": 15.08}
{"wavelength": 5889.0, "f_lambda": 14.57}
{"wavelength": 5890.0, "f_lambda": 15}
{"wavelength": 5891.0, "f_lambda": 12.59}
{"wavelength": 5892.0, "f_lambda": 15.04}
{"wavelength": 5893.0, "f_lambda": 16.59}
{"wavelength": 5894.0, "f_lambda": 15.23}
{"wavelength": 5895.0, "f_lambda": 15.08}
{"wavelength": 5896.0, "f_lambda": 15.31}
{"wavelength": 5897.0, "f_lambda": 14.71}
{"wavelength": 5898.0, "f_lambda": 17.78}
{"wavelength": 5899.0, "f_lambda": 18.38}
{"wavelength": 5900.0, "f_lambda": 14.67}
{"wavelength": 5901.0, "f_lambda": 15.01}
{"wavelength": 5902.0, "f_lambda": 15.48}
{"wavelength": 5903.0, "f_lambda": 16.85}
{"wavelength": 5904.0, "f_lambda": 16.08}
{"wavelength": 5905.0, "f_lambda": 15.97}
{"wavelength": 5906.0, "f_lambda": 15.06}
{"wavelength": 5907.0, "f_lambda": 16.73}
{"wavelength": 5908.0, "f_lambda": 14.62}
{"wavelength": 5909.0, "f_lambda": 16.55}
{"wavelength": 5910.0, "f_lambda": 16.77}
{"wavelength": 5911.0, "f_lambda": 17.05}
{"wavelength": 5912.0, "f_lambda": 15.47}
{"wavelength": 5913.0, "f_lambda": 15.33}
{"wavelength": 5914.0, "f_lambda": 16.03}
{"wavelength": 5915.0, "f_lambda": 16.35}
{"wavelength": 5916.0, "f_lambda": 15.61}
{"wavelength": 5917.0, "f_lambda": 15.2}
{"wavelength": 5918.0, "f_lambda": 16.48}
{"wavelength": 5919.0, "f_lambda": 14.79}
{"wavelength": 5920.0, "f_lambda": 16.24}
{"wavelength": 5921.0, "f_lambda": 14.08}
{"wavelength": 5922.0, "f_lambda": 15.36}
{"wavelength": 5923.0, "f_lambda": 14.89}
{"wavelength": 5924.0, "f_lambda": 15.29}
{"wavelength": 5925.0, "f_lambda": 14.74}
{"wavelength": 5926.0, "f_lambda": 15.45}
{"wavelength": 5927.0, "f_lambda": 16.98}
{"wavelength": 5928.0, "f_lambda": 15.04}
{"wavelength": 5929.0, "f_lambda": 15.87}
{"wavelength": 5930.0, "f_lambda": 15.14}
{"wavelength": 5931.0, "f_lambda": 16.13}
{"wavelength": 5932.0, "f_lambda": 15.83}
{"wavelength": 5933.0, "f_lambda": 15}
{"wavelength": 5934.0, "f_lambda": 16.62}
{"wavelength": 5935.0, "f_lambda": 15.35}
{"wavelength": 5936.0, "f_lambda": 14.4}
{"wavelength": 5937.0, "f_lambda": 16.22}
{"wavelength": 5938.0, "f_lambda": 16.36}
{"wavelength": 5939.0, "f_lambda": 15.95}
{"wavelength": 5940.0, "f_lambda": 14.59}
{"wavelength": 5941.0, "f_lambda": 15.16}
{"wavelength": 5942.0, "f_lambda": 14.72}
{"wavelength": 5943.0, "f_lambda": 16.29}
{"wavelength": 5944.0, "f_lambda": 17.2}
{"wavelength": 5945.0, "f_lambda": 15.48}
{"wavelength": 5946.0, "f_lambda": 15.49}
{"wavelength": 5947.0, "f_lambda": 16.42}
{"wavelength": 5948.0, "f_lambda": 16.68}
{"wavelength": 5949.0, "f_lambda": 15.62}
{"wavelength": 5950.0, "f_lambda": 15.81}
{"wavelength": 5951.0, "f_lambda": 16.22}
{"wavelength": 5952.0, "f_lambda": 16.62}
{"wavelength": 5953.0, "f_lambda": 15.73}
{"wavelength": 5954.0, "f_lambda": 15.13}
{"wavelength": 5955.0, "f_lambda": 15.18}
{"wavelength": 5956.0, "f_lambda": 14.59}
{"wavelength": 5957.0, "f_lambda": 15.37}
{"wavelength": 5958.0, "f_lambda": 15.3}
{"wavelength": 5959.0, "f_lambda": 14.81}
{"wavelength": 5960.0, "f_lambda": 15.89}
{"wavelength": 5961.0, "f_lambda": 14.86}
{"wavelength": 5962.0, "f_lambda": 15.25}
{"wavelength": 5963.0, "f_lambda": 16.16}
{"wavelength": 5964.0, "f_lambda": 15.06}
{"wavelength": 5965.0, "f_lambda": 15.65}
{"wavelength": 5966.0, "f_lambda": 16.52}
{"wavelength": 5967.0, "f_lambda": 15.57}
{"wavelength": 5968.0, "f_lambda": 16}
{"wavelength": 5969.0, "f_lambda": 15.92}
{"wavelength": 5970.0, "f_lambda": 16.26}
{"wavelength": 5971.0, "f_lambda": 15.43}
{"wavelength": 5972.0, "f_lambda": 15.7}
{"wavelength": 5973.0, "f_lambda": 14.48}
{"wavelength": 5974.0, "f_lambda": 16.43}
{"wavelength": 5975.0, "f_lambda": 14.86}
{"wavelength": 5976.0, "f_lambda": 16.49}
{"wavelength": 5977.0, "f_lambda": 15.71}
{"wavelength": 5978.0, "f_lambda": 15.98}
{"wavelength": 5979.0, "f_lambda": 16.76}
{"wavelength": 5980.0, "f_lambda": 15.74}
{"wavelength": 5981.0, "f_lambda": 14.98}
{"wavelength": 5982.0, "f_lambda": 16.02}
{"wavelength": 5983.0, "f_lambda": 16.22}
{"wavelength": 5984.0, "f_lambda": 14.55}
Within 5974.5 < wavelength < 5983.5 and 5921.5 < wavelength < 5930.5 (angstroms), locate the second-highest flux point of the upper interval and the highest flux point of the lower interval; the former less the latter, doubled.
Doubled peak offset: -1.0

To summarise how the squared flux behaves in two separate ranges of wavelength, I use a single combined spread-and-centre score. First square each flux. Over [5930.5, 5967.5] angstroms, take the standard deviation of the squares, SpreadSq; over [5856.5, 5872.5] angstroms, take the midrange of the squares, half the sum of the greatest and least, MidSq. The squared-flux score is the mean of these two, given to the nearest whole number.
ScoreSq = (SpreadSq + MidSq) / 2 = 142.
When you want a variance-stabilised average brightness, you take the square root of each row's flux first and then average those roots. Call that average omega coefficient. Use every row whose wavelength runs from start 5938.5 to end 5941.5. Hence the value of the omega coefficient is 3.90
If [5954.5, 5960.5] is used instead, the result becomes 3.90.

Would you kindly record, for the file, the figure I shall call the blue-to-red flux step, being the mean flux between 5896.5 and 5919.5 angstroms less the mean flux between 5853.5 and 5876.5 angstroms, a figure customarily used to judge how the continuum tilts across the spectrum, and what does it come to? 0.0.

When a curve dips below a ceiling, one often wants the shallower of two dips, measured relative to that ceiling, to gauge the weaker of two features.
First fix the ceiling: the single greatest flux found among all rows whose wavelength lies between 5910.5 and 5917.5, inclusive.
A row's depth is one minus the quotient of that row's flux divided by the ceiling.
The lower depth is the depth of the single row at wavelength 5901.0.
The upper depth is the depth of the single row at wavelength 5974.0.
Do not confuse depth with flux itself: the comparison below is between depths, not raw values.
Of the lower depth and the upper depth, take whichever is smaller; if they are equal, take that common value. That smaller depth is 0.036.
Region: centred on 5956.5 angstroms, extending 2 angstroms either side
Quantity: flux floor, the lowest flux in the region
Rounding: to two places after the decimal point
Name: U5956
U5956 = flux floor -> 14.59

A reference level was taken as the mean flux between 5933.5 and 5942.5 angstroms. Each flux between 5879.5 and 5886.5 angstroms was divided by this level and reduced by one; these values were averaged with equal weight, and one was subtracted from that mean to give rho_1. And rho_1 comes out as -0.96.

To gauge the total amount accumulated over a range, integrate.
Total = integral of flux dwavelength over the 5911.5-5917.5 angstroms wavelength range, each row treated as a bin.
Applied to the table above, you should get 94.0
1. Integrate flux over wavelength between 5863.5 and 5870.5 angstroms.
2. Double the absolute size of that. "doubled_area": 231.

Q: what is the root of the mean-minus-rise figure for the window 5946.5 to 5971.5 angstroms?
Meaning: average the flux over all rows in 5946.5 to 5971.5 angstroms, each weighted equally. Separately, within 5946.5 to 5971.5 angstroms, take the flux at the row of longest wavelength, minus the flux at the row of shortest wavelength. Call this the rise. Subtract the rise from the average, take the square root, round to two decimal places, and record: 4.08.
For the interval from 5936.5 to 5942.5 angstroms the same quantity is 4.12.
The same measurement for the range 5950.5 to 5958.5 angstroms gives 4.05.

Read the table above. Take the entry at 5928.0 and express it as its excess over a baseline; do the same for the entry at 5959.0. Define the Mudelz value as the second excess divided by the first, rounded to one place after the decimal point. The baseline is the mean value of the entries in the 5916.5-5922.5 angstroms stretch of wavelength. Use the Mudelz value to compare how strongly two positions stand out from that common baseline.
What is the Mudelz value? 1.7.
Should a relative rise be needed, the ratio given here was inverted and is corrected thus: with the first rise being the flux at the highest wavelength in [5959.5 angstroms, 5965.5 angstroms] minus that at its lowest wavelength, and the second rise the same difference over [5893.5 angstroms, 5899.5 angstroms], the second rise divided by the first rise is -13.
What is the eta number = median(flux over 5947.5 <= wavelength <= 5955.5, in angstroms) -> 15.8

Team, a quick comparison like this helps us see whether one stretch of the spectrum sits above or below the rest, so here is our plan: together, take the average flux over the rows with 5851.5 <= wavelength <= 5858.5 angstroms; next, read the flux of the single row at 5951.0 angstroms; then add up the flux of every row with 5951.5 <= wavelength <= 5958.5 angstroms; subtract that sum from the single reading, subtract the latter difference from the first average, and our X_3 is 107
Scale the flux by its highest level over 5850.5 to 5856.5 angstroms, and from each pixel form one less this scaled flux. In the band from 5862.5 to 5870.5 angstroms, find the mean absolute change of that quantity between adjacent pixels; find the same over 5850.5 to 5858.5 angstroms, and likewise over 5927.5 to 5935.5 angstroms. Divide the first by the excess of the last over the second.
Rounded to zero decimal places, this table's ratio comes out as 7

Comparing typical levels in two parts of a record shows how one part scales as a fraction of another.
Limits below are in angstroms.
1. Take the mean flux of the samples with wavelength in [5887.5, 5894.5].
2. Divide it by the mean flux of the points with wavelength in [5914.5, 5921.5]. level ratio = 0.957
